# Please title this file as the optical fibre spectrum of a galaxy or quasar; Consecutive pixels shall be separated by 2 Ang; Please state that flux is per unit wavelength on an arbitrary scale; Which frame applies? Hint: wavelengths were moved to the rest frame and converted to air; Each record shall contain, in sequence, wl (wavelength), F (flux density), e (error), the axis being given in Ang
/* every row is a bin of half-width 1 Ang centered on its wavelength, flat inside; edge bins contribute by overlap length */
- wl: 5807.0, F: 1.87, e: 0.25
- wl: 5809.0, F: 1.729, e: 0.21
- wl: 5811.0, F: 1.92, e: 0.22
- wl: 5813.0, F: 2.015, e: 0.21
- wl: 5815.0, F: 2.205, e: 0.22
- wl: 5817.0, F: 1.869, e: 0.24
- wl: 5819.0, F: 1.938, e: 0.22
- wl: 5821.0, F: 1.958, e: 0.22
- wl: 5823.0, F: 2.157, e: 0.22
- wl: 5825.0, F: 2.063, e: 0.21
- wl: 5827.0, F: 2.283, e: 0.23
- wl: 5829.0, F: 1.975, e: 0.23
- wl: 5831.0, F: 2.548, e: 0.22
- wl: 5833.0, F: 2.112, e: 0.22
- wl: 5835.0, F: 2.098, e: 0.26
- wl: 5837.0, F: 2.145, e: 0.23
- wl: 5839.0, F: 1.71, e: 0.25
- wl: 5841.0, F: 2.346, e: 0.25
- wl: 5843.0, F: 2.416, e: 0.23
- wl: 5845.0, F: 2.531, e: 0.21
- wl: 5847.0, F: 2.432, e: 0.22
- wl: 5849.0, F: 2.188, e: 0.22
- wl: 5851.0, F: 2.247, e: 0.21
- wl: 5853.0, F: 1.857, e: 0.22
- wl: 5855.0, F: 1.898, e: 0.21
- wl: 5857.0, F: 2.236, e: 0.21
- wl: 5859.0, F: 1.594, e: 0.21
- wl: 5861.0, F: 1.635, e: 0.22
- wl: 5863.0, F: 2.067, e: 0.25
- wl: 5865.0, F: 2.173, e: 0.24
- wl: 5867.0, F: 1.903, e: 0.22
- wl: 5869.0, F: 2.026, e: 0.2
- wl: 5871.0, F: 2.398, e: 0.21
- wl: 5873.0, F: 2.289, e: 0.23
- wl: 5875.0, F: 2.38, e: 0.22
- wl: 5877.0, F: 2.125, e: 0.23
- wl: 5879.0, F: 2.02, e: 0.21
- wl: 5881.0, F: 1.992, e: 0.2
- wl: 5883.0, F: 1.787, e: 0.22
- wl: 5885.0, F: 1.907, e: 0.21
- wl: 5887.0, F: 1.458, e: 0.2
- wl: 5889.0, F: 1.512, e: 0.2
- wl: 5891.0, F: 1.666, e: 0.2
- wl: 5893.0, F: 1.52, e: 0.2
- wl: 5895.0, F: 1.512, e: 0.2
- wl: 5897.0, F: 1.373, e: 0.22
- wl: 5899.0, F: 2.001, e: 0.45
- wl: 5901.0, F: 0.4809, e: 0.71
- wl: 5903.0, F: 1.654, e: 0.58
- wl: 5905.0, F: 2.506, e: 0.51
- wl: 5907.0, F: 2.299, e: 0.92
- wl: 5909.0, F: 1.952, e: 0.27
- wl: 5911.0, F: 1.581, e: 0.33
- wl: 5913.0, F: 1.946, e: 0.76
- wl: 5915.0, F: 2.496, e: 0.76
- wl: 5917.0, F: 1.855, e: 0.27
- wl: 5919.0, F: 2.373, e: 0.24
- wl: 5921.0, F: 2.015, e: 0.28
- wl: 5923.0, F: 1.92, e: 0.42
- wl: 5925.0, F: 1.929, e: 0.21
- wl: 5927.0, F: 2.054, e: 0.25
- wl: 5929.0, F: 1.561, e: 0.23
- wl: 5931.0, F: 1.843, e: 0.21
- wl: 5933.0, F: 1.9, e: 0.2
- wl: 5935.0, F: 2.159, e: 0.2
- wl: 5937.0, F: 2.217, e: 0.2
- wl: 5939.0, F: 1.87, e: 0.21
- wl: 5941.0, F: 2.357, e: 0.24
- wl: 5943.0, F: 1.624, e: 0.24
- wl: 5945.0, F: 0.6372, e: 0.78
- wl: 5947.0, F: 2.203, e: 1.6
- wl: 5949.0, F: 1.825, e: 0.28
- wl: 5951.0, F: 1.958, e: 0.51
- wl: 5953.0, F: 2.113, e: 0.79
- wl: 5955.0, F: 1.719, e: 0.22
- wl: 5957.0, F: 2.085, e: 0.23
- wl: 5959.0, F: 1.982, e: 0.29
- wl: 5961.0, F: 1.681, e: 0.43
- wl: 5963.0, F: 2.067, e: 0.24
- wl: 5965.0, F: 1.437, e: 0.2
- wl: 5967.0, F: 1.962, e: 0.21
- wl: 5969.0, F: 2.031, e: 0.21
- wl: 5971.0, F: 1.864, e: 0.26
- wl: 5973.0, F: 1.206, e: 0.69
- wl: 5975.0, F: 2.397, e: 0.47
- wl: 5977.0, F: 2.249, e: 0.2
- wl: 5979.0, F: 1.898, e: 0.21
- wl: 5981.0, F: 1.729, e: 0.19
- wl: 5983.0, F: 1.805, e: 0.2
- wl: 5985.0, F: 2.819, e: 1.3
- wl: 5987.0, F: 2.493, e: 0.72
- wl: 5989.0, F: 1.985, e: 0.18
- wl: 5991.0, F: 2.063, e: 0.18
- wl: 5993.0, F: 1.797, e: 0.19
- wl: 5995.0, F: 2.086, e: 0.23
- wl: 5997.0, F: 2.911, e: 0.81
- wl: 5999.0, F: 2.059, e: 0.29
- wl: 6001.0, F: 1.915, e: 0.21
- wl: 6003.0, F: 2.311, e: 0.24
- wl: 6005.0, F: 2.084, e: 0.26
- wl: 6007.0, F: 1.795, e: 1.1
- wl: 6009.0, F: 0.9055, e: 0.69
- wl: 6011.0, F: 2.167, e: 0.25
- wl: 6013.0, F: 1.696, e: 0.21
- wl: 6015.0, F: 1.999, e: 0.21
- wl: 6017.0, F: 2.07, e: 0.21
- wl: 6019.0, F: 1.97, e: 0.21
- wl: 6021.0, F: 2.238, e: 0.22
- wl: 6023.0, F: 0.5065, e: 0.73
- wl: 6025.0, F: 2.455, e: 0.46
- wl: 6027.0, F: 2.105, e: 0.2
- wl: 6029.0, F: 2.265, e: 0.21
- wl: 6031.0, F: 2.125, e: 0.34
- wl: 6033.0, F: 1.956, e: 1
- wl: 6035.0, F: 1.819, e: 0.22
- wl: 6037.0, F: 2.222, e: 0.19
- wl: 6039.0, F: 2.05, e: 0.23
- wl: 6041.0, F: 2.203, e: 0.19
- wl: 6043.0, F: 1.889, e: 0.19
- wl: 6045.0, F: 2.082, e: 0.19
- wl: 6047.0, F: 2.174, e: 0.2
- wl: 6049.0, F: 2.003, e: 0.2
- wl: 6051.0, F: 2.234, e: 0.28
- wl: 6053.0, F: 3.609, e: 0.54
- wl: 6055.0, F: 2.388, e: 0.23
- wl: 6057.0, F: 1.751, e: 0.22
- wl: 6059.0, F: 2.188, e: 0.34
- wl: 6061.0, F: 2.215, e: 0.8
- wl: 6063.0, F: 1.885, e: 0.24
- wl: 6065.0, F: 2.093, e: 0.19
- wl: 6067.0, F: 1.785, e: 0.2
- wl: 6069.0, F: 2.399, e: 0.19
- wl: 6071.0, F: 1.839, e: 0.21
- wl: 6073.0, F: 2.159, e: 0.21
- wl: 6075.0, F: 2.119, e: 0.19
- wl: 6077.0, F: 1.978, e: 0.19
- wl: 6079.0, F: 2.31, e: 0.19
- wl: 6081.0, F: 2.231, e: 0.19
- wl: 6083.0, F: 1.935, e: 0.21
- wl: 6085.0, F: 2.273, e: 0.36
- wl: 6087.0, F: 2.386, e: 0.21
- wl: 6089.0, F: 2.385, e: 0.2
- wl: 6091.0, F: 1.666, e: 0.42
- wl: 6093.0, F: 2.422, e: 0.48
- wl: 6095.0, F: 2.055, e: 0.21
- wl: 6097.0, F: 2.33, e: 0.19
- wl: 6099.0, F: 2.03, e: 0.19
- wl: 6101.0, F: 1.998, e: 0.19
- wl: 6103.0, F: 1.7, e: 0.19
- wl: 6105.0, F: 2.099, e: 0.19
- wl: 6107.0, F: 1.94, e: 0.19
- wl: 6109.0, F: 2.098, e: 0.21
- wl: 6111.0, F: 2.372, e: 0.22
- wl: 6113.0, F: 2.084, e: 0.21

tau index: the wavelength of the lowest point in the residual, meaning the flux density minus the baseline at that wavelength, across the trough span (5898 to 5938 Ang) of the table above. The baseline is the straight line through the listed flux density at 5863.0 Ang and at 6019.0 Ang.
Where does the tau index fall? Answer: 5901.0 Ang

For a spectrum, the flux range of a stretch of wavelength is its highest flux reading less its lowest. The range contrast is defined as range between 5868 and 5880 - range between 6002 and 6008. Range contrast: -0.14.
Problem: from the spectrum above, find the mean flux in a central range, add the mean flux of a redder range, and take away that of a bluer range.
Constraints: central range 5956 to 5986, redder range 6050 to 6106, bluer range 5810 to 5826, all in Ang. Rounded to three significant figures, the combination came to 2.09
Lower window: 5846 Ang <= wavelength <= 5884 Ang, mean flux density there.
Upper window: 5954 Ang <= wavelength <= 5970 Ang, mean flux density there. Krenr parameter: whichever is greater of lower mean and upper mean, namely 2.07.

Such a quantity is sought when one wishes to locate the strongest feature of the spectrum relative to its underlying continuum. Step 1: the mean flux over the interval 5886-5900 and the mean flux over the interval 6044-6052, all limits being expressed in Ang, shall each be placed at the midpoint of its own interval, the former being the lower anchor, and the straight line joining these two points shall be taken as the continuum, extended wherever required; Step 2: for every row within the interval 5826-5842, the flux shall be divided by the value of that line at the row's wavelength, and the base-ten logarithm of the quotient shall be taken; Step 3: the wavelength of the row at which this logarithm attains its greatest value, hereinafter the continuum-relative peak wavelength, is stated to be 5831.0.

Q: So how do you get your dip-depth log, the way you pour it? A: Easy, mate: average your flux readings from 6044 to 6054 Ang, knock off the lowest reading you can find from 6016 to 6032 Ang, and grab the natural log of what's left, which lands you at 0.6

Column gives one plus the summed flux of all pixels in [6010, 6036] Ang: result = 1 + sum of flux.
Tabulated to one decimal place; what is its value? 26.4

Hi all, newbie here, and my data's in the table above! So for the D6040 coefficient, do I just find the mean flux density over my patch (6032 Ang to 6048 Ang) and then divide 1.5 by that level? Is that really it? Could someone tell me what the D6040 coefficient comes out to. 0.732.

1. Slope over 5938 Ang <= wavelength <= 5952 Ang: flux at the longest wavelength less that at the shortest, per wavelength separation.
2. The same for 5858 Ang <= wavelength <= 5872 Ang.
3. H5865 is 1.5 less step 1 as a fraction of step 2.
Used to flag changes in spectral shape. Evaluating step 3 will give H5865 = 1.4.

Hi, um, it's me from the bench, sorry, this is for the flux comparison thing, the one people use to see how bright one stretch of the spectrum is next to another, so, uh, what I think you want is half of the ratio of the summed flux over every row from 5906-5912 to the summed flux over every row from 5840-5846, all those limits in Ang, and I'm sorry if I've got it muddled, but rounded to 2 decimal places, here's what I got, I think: 0.40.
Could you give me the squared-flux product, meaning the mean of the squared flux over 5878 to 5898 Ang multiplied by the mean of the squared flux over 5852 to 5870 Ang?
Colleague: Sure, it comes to 11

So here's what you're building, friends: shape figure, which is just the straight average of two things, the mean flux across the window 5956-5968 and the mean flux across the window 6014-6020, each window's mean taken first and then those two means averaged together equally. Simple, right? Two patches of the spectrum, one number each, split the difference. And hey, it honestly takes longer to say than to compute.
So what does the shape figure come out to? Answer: 1.94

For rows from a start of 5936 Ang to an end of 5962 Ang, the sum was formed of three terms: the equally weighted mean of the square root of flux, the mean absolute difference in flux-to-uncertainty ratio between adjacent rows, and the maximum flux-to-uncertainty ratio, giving 15.2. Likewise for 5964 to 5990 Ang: 15.8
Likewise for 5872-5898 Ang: 13.1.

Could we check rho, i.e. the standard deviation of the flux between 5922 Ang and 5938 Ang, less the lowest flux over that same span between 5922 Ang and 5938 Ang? -1.4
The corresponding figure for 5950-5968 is -1.2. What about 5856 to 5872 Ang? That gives -1.3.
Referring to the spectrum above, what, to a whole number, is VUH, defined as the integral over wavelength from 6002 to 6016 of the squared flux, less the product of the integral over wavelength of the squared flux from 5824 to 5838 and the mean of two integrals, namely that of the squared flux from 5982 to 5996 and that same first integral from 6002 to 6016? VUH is -3848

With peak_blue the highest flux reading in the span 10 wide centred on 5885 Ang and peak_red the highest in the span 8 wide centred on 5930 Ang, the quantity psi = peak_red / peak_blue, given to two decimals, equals 1.03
